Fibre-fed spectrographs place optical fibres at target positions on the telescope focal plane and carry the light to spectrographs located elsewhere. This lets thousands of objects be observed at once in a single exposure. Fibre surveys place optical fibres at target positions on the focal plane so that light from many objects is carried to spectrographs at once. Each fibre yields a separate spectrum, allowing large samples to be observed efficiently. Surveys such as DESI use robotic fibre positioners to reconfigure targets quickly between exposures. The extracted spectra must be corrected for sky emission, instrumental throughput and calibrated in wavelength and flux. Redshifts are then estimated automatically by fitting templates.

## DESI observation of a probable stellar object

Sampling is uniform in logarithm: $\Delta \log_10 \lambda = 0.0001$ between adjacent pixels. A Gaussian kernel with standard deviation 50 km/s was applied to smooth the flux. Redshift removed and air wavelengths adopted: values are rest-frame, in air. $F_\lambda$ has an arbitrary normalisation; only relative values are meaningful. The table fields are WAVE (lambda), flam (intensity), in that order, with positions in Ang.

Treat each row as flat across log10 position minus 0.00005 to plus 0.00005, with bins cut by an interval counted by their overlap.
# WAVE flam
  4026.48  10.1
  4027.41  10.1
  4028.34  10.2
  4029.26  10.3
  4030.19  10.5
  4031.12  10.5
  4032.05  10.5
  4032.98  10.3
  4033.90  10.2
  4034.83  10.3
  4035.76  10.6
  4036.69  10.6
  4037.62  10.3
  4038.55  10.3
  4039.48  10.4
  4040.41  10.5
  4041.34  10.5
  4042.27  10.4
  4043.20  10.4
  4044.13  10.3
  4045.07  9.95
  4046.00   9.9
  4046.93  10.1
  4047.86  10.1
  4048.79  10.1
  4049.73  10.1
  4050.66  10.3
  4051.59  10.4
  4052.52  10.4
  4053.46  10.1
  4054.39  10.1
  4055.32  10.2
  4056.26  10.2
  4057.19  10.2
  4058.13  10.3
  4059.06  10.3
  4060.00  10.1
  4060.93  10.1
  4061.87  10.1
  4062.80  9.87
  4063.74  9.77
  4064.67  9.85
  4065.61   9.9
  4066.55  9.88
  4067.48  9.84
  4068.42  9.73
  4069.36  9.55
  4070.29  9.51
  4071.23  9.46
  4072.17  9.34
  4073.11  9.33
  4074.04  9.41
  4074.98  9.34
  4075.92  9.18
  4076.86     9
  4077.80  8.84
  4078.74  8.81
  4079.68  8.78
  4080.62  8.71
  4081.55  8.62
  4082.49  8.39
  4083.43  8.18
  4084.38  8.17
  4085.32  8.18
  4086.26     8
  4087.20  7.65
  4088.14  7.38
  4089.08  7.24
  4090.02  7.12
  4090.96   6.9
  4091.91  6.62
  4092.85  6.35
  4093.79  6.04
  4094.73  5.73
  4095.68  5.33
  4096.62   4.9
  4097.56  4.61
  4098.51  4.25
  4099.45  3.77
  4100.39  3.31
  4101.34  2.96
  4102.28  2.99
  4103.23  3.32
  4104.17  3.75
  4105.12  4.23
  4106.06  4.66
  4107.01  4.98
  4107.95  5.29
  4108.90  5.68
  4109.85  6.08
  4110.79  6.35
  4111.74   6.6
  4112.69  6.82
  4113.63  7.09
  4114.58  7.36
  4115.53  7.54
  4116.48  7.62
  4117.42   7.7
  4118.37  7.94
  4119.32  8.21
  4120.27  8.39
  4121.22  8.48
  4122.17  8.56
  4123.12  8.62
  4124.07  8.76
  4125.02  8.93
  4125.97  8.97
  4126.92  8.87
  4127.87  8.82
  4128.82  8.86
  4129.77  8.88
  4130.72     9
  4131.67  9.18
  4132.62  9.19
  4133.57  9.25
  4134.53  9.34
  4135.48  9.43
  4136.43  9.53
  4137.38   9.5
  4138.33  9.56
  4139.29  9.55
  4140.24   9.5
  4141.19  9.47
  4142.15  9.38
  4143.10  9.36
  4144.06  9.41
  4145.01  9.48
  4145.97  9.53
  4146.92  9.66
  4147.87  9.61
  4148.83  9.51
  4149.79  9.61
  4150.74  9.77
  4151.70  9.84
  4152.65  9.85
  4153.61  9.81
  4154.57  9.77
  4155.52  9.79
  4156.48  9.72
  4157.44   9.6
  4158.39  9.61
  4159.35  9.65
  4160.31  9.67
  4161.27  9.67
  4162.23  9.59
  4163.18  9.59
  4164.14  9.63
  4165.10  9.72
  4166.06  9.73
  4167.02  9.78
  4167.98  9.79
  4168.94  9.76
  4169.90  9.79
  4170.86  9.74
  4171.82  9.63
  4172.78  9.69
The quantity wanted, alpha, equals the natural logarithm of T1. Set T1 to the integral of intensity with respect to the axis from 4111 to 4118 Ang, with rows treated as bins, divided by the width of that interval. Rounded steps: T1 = 7.2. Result 1.98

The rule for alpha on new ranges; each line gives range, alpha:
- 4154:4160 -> 2.27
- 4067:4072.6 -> 2.26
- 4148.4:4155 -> 2.28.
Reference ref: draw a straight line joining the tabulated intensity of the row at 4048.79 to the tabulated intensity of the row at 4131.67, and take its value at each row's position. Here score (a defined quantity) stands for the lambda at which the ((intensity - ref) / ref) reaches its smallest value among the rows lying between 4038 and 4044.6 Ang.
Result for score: 4038.55 Ang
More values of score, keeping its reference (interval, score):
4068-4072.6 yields 4072.17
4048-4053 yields 4048.79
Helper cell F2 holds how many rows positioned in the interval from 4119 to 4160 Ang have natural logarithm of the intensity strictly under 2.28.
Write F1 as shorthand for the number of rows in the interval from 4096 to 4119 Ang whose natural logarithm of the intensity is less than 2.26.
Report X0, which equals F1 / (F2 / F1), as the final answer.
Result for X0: 15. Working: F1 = 24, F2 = 39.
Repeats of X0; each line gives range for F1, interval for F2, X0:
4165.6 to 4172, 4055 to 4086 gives 0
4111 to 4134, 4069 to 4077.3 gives 64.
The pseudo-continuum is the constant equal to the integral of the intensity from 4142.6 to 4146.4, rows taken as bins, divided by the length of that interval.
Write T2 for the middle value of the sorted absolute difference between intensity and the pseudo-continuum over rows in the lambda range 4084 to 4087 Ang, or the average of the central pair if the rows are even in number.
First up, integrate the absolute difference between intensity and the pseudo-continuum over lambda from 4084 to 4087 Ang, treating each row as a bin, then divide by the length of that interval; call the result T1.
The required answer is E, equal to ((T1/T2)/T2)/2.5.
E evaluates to 0.3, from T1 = 1.4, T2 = 1.3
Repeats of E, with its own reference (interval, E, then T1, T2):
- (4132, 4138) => 5.3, 0.1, 0.1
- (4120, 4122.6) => 0.4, 1.0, 1.0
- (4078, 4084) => 0.6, 0.8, 0.8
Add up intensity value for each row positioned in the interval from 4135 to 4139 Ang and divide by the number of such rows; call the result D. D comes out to 9.5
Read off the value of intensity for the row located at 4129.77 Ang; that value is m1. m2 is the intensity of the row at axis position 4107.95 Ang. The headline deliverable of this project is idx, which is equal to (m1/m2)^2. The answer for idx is 2.8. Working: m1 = 8.88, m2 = 5.29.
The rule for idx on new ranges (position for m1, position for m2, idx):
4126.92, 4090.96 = 1.7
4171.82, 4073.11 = 1.1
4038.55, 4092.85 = 2.6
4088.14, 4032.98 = 0.5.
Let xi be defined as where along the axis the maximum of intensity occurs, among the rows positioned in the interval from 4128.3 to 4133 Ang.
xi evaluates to 4132.62 Ang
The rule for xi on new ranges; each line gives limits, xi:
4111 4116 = 4115.53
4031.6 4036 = 4035.76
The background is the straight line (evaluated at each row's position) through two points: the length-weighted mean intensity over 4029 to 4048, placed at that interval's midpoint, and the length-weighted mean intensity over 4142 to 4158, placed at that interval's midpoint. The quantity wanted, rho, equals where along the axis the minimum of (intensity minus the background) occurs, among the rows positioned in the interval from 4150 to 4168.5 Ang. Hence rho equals 4157.44 Ang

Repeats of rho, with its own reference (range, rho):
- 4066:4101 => 4100.39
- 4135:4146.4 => 4143.10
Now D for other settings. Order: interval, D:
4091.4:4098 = 5.7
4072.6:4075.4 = 9.4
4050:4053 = 10.4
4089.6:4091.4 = 7.0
